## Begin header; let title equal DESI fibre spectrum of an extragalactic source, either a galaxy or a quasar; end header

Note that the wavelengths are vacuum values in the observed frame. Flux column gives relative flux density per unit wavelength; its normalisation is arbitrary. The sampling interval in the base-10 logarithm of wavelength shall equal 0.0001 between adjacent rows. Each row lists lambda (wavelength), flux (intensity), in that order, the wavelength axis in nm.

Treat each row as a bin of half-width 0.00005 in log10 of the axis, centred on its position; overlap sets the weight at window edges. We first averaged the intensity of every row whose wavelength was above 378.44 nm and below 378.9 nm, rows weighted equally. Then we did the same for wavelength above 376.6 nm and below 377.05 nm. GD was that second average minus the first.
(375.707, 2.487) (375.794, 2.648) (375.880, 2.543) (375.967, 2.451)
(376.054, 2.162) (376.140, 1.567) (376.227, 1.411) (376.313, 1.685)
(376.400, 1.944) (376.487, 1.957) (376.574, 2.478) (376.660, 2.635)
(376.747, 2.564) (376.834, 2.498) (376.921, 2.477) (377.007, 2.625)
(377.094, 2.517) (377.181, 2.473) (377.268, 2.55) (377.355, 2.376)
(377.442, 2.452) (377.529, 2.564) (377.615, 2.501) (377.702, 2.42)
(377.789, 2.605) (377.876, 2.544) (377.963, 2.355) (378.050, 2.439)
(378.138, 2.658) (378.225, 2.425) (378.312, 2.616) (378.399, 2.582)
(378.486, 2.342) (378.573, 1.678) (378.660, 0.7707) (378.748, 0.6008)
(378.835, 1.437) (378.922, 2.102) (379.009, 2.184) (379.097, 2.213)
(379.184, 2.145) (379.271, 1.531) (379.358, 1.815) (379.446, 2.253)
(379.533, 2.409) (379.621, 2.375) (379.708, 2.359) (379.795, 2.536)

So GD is 1.2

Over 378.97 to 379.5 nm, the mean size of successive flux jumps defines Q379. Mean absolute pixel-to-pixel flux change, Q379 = 0.29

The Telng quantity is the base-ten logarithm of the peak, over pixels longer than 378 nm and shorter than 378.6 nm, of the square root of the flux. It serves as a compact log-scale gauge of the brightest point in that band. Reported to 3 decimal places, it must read 0.212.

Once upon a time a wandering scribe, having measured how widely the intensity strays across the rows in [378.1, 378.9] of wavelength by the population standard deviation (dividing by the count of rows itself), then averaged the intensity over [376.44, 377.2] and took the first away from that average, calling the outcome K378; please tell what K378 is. 1.7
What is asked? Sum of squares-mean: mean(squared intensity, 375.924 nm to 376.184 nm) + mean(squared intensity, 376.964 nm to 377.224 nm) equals 10.8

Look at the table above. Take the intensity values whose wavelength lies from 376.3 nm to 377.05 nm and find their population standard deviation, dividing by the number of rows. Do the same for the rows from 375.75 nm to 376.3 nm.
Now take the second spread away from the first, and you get -0.14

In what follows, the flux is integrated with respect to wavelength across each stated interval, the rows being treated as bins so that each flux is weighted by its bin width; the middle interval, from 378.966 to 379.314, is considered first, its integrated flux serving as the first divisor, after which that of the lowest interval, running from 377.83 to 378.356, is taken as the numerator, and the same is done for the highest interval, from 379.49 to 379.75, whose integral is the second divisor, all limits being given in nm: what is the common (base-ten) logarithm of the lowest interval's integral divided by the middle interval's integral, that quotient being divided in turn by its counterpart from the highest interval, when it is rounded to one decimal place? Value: 0.5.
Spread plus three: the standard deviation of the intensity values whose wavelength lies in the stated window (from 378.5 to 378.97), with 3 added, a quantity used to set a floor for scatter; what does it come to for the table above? 3.6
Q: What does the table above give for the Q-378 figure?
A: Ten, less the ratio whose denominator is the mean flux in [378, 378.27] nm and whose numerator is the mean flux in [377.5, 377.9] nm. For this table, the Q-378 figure 8.99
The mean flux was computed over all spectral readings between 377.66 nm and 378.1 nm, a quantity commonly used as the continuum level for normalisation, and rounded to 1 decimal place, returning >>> 2.5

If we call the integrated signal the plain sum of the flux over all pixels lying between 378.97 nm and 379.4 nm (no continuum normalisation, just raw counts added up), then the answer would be 9.9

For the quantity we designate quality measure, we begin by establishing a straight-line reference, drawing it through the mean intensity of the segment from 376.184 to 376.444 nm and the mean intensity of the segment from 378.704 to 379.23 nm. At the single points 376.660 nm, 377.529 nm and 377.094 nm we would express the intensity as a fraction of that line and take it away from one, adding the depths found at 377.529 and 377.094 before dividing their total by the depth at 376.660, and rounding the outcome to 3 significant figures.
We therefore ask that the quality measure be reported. 1.72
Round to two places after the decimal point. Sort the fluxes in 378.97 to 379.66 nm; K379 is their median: 2.20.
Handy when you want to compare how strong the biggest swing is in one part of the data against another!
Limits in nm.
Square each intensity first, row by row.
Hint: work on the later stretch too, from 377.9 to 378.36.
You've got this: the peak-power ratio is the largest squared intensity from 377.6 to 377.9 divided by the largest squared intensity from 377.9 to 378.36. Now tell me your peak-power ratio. 0.96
